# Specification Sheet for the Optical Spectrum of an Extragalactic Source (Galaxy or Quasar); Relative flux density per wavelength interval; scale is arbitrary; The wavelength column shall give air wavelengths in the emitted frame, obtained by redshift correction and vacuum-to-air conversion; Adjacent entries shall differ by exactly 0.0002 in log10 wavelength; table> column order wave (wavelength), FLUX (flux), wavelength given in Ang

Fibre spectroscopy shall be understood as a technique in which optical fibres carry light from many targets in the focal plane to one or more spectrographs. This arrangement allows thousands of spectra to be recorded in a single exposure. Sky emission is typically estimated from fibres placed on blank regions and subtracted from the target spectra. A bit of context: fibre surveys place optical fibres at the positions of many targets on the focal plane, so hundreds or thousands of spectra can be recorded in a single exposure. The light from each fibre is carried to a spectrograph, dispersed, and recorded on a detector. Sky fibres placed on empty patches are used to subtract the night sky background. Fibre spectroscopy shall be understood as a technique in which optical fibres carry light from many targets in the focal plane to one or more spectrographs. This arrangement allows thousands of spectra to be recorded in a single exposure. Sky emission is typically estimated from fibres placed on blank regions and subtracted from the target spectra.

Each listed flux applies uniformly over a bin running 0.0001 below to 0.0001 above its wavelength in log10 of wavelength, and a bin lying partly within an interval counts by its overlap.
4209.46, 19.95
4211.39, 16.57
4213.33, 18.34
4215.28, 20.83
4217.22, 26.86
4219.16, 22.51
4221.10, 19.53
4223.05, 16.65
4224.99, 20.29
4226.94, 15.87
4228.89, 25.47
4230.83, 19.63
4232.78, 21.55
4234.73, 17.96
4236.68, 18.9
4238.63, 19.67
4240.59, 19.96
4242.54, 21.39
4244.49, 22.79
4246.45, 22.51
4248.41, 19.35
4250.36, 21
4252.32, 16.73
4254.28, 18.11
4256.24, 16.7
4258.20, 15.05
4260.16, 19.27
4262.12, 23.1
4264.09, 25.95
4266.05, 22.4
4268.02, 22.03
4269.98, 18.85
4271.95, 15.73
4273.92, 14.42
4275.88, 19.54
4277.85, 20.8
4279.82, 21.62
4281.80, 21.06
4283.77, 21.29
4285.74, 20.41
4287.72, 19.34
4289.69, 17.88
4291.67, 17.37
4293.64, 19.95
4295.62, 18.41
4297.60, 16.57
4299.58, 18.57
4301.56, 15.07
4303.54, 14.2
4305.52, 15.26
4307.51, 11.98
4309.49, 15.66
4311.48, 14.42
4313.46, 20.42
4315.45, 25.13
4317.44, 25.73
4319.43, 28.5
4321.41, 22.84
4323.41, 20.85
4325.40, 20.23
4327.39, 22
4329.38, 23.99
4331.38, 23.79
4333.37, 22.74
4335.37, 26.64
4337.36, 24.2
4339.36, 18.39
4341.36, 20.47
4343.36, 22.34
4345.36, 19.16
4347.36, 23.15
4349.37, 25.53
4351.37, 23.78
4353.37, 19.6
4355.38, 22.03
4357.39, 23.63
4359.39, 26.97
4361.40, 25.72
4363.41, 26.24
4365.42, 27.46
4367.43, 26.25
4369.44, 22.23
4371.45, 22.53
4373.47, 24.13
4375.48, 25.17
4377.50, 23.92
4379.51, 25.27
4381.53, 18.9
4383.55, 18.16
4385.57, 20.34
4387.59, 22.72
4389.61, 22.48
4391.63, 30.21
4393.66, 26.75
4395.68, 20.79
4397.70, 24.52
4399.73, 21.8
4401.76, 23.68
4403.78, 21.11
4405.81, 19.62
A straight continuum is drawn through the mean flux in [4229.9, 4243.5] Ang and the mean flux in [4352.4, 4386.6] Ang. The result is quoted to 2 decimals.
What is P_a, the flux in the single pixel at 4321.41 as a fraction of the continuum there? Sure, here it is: 1.03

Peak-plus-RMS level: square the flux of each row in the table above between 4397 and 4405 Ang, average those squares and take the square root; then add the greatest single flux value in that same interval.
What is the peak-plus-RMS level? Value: 47.3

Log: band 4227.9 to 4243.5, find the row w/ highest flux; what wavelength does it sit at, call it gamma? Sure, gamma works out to 4228.89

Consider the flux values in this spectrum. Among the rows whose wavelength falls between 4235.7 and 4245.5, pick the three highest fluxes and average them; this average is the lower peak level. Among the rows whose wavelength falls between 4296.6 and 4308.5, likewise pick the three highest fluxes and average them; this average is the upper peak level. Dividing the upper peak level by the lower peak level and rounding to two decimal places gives 0.79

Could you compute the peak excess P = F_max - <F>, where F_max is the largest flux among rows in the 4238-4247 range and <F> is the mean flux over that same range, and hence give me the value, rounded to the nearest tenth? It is 1.5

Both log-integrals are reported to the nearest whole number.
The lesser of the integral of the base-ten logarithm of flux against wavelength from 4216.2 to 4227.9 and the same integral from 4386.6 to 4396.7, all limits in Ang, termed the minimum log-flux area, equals 14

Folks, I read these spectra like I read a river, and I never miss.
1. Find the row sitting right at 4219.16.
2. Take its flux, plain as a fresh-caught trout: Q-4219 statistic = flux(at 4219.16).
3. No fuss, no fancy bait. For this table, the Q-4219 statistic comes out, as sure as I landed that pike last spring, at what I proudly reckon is 22.51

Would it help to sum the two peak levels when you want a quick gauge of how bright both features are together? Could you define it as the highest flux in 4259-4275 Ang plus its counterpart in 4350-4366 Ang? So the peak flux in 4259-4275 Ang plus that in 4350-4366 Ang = 53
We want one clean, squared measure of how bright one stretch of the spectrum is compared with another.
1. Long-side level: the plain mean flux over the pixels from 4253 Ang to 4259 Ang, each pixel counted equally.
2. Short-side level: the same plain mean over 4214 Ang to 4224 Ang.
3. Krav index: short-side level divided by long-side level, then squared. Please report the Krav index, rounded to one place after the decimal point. 1.6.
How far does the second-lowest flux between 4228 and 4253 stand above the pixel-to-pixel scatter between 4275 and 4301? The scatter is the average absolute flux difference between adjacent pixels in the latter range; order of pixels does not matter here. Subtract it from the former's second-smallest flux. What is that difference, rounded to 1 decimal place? 16.7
